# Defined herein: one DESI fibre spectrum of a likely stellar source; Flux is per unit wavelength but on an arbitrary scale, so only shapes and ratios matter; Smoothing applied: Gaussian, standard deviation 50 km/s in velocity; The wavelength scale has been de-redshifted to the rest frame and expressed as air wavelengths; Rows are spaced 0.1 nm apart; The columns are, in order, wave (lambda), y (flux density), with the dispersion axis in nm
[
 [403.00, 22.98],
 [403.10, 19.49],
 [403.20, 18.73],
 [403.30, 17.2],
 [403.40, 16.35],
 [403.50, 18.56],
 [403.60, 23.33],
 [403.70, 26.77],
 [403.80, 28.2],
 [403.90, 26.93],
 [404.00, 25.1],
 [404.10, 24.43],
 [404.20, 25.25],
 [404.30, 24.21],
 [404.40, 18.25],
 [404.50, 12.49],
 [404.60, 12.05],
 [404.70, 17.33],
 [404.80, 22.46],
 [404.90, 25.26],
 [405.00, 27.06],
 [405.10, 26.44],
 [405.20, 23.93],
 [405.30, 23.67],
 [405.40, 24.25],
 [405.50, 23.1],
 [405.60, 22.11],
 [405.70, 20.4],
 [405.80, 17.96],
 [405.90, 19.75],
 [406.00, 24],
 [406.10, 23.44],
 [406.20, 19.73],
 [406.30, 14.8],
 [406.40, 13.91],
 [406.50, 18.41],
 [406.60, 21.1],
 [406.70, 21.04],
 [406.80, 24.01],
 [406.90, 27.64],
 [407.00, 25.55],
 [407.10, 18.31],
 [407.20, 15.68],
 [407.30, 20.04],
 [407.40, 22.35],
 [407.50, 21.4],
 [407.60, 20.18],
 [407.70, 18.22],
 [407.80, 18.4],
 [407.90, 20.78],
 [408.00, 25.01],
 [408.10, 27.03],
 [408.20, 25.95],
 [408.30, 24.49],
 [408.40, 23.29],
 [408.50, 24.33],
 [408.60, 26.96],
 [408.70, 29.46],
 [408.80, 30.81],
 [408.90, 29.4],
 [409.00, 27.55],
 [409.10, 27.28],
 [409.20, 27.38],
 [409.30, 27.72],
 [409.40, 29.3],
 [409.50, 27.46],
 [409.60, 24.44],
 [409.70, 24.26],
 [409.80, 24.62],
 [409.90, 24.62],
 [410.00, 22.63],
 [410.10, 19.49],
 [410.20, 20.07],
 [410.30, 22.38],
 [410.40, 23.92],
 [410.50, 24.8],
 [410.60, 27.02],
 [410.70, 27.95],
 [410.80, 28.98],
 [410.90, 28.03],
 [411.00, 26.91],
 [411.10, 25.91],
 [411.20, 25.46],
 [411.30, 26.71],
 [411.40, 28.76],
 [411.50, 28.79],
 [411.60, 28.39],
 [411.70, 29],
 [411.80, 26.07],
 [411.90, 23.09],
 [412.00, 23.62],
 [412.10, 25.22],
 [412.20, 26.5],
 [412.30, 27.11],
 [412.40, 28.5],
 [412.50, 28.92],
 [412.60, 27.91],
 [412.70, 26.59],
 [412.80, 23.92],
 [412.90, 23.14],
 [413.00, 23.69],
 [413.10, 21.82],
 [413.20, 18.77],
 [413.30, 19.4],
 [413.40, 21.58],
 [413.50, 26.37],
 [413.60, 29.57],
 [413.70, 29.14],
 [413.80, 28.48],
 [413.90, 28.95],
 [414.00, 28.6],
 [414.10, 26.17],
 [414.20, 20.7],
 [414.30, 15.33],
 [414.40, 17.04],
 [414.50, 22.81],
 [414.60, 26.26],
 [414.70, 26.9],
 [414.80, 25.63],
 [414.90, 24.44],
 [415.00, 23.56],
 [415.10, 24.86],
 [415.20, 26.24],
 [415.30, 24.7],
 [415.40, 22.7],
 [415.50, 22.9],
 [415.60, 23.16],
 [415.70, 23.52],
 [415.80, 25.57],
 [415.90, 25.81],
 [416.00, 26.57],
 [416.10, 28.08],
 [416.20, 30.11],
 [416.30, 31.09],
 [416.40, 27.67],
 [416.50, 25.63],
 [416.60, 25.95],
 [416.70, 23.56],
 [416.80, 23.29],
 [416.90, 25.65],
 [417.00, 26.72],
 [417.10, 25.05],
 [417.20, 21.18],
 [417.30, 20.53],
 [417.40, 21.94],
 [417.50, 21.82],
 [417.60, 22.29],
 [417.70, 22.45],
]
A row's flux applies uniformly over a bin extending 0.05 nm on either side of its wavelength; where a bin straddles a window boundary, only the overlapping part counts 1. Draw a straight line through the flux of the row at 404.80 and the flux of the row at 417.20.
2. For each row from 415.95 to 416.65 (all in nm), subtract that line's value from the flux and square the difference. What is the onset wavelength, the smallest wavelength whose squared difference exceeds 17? 416.00 nm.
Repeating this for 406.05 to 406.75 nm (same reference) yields 406.30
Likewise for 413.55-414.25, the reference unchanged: 413.60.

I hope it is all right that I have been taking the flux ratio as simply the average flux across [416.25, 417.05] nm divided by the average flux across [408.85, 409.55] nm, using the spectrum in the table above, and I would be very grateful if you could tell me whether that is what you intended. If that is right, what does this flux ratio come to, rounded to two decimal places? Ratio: 0.94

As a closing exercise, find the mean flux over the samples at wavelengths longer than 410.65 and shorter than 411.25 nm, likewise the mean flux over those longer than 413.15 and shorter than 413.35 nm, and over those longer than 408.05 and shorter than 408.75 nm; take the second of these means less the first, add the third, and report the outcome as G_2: 18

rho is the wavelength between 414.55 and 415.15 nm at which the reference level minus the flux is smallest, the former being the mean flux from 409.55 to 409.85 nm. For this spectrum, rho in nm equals 414.70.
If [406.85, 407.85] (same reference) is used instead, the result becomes 406.90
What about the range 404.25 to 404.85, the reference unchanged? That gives 404.30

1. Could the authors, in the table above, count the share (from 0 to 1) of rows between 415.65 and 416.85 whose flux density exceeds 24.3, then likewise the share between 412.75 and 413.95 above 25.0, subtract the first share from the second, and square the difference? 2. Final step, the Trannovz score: 0.11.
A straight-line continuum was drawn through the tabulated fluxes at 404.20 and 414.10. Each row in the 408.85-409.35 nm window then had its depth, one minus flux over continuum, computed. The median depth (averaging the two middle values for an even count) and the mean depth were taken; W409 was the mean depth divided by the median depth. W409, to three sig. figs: 1.17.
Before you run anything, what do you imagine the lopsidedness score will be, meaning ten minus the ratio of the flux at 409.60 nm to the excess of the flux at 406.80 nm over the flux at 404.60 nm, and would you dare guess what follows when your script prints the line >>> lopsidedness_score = 8.0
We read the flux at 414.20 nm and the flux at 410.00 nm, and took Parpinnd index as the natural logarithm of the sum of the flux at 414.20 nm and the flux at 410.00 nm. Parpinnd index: 3.77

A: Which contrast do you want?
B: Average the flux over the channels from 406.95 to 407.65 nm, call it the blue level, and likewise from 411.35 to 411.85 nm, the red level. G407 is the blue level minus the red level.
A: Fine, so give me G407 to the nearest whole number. -8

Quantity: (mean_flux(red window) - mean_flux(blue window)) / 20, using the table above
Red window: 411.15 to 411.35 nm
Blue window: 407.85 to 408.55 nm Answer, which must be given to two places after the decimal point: 0.08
